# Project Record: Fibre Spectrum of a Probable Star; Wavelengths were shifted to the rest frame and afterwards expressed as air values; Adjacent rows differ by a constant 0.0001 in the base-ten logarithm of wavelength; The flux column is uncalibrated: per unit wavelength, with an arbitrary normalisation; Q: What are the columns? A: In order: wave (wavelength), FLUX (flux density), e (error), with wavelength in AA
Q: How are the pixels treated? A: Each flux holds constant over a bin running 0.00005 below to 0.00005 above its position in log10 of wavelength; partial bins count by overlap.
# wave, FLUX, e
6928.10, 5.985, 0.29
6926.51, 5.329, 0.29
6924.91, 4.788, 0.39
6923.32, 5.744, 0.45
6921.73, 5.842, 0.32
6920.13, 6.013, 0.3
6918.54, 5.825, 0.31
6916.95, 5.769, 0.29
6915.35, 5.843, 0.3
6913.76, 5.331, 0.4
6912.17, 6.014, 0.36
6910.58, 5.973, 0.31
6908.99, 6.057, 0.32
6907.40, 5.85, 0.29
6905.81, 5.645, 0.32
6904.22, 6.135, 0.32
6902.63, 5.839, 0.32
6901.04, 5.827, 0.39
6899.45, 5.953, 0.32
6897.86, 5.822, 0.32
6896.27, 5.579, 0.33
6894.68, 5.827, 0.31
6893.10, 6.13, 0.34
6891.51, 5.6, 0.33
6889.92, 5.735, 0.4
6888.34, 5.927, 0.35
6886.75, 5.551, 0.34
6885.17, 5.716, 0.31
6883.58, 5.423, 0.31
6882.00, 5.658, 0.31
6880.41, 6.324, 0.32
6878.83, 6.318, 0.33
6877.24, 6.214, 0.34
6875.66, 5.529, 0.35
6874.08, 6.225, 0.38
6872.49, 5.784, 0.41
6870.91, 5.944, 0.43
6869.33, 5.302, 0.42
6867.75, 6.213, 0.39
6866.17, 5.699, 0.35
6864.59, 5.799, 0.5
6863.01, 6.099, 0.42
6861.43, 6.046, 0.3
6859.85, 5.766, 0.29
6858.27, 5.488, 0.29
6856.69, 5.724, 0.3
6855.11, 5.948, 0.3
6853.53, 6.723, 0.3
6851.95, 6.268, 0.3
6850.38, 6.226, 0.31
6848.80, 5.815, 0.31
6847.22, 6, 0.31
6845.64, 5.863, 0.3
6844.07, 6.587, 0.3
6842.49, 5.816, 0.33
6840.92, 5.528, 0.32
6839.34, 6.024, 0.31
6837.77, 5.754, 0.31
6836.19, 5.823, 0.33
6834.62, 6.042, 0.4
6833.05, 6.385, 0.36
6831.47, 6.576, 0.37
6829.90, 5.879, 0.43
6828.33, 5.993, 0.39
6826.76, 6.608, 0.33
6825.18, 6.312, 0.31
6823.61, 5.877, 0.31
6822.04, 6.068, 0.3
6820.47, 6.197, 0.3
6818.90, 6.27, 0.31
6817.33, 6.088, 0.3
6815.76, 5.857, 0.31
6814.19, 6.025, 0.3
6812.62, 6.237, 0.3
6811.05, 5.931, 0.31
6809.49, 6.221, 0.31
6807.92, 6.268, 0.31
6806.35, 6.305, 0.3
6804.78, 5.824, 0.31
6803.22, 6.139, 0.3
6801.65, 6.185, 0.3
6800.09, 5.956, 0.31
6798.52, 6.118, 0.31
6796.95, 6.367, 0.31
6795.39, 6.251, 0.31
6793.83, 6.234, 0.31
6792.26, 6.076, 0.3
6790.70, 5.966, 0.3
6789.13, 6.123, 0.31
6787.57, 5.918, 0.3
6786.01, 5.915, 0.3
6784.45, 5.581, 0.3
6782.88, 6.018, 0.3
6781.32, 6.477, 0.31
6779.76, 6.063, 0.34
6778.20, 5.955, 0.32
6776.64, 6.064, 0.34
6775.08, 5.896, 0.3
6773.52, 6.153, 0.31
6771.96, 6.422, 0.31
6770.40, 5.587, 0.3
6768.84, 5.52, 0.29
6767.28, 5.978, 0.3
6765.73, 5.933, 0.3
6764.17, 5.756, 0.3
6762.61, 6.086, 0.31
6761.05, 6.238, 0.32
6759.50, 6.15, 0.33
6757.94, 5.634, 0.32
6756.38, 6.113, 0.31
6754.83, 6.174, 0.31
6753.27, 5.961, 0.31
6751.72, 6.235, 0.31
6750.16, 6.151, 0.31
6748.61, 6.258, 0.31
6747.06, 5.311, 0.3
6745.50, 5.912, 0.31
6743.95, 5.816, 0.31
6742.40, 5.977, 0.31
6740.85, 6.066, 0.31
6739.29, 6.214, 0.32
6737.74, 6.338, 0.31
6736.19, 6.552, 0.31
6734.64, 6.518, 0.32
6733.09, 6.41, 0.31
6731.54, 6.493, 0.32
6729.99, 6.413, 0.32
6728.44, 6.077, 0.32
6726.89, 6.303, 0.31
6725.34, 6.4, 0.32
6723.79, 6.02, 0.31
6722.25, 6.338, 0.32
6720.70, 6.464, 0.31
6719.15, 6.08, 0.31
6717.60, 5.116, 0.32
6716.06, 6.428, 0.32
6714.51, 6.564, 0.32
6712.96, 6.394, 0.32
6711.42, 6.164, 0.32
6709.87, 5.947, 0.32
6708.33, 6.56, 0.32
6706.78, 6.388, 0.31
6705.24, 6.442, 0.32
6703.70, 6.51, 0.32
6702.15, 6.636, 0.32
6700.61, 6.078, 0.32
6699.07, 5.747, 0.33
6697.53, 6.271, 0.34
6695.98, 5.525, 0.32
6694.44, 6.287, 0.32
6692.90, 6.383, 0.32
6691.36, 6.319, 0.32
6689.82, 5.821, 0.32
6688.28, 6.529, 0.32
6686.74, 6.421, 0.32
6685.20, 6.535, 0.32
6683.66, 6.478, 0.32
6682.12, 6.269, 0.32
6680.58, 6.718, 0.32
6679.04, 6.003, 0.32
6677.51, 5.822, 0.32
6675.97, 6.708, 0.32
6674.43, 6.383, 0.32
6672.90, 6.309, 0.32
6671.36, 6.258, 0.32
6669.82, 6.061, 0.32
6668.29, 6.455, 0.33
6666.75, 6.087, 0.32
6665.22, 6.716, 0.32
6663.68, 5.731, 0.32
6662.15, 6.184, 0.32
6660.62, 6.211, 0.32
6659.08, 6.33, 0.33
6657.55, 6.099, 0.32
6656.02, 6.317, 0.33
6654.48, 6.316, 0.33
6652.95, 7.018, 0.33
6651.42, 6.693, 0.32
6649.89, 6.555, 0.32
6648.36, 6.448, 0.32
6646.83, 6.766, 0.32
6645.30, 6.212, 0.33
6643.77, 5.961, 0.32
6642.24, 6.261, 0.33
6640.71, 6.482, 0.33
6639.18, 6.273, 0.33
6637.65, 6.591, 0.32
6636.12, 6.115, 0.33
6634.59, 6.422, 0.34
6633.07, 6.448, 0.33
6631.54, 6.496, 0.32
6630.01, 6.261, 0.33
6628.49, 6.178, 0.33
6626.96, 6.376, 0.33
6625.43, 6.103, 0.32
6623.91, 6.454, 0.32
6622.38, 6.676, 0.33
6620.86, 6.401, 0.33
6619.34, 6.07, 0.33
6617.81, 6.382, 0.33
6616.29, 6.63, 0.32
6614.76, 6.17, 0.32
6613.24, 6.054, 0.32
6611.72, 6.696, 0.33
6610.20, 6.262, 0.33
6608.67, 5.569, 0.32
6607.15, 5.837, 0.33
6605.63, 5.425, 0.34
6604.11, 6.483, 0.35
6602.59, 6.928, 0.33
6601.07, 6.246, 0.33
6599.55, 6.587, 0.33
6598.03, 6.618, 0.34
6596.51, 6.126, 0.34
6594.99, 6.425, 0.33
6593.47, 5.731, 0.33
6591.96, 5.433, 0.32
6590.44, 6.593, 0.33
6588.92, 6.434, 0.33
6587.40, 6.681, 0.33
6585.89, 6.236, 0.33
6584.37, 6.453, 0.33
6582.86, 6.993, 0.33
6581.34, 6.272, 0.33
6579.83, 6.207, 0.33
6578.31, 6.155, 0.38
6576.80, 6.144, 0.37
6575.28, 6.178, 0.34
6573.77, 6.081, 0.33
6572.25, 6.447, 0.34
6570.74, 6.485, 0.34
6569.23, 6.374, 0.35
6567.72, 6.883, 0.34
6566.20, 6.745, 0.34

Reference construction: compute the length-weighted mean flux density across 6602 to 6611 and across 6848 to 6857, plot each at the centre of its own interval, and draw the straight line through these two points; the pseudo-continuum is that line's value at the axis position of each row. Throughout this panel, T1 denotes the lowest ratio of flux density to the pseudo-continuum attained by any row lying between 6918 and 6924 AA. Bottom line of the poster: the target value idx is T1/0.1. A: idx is 9.3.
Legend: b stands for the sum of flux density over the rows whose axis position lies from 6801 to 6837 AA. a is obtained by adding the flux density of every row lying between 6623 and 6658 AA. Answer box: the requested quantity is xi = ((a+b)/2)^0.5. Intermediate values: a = 147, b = 141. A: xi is 12.0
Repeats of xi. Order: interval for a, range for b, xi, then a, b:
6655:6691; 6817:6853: 11.9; 144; 140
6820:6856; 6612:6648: 12.0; 140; 146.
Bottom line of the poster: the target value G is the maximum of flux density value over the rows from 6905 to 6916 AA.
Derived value 6.057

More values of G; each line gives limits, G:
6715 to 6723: 6.464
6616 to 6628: 6.676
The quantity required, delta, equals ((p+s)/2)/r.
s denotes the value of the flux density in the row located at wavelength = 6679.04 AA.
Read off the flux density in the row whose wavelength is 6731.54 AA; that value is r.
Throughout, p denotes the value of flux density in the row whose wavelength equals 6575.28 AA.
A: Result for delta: 0.94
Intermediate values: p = 6.178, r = 6.493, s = 6.003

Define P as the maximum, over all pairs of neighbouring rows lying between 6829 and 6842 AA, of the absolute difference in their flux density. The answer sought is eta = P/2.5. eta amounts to 0.28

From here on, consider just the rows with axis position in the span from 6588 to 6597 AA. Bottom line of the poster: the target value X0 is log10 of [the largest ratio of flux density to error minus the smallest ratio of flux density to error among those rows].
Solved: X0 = 0.48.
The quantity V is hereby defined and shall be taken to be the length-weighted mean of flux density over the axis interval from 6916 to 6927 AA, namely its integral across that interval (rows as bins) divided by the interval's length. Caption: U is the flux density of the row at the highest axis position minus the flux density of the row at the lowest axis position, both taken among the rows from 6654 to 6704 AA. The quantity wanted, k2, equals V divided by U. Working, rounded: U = 0.19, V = 5.62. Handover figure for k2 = 29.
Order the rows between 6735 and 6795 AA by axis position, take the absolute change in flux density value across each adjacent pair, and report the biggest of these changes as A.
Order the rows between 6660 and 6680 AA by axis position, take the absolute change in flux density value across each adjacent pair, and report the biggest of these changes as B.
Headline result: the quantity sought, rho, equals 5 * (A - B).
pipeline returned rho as 0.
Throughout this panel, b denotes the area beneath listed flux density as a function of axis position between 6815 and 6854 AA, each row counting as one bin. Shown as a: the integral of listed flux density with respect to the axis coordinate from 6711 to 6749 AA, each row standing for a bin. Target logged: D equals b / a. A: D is 1.01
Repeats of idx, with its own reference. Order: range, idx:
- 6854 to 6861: 8.9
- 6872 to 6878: 9.0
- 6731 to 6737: 10.5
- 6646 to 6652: 10.6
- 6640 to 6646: 9.8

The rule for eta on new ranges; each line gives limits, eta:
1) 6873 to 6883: 0.28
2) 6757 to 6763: 0.21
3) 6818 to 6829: 0.25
